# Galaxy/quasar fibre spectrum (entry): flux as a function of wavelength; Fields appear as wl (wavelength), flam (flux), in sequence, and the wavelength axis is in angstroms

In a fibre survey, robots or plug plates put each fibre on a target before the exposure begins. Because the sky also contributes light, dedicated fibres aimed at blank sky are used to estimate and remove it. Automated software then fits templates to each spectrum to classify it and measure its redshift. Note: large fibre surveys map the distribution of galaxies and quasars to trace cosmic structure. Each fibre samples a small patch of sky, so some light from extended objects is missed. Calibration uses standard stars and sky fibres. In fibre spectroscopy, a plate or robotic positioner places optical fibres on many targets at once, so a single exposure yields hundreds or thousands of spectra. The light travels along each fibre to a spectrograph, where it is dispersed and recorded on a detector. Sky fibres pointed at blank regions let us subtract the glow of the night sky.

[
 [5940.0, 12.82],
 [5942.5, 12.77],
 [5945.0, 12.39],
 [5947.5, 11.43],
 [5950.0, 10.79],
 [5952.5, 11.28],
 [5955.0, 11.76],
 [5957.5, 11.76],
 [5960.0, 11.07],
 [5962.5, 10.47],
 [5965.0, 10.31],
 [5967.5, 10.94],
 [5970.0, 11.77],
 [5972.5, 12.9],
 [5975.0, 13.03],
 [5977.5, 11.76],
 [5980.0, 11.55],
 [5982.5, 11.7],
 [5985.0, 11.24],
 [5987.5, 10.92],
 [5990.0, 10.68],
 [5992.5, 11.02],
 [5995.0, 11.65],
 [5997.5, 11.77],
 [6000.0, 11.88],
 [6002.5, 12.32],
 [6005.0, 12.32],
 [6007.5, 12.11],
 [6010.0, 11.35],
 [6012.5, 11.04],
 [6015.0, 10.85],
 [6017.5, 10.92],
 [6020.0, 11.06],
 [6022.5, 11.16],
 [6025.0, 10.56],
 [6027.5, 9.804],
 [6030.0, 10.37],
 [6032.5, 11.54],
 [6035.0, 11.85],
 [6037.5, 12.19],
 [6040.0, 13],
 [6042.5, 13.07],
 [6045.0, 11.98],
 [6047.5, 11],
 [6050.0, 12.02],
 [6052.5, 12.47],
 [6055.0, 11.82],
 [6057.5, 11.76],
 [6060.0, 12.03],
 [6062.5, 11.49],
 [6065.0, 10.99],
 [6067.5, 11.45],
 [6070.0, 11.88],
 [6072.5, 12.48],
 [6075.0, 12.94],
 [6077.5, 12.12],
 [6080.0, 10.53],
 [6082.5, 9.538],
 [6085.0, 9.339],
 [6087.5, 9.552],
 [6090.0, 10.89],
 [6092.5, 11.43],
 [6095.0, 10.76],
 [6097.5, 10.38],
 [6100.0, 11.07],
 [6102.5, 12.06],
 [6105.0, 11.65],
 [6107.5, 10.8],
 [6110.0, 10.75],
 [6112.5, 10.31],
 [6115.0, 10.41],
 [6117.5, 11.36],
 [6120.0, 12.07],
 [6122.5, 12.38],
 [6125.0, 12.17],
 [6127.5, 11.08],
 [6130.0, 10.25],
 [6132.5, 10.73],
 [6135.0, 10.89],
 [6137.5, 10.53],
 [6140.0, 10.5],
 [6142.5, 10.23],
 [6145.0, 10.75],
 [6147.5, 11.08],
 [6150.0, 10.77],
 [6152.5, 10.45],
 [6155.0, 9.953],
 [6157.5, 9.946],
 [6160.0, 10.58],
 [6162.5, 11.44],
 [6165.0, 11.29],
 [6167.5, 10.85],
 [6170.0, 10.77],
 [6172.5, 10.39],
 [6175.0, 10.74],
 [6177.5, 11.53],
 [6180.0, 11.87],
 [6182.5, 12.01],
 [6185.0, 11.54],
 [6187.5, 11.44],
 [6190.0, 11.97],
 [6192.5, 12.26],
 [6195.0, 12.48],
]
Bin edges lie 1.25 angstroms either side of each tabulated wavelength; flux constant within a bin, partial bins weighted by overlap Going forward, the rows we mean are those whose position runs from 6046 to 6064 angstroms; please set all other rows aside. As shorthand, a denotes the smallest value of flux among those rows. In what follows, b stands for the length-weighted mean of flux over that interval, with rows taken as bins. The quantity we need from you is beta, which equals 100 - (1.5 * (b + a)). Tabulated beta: 65.8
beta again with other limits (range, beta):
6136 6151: 68.7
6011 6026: 67.7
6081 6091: 71.3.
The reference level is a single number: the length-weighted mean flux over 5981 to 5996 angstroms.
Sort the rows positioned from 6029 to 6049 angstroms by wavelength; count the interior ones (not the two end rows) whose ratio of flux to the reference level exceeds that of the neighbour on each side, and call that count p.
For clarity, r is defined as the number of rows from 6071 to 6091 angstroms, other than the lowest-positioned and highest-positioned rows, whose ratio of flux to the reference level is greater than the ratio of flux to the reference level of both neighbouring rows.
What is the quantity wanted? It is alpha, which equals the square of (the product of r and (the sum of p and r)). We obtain 4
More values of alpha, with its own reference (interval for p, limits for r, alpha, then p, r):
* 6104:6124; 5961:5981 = 1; 0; 1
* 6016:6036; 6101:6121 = 0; 1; 0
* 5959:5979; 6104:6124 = 0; 1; 0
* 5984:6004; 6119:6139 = 16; 0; 2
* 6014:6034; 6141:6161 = 4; 1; 1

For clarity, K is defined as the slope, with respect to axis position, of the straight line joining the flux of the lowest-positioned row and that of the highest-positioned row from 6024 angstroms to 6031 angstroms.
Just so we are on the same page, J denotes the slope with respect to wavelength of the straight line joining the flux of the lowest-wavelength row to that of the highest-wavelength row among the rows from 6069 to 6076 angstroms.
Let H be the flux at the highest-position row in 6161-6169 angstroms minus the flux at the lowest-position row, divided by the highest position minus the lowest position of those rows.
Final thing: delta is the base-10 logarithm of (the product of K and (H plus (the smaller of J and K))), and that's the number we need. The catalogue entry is -2.2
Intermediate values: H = -0.12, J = 0.21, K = -0.04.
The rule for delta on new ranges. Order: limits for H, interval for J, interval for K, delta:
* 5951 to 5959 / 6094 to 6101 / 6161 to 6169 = -2.6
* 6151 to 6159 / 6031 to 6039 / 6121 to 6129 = -1.0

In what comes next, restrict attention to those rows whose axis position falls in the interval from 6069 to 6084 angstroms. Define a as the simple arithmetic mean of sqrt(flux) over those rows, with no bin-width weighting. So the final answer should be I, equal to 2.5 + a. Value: 5.90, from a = 3.40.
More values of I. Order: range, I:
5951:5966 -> 5.83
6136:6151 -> 5.76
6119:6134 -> 5.88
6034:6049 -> 5.99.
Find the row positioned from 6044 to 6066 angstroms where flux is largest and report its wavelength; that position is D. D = 6052.5 angstroms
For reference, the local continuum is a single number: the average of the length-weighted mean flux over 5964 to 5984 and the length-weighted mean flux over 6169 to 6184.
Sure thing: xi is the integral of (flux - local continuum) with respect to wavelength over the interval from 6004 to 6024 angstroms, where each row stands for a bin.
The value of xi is -3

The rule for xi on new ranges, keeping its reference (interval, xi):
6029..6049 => 8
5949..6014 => 1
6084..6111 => -19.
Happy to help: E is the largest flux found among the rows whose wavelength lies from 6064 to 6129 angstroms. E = 12.94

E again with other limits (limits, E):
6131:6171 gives 11.44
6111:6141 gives 12.38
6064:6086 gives 12.94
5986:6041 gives 13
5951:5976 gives 13.03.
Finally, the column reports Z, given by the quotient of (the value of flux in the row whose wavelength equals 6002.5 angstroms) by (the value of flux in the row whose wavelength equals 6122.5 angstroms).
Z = 1.00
